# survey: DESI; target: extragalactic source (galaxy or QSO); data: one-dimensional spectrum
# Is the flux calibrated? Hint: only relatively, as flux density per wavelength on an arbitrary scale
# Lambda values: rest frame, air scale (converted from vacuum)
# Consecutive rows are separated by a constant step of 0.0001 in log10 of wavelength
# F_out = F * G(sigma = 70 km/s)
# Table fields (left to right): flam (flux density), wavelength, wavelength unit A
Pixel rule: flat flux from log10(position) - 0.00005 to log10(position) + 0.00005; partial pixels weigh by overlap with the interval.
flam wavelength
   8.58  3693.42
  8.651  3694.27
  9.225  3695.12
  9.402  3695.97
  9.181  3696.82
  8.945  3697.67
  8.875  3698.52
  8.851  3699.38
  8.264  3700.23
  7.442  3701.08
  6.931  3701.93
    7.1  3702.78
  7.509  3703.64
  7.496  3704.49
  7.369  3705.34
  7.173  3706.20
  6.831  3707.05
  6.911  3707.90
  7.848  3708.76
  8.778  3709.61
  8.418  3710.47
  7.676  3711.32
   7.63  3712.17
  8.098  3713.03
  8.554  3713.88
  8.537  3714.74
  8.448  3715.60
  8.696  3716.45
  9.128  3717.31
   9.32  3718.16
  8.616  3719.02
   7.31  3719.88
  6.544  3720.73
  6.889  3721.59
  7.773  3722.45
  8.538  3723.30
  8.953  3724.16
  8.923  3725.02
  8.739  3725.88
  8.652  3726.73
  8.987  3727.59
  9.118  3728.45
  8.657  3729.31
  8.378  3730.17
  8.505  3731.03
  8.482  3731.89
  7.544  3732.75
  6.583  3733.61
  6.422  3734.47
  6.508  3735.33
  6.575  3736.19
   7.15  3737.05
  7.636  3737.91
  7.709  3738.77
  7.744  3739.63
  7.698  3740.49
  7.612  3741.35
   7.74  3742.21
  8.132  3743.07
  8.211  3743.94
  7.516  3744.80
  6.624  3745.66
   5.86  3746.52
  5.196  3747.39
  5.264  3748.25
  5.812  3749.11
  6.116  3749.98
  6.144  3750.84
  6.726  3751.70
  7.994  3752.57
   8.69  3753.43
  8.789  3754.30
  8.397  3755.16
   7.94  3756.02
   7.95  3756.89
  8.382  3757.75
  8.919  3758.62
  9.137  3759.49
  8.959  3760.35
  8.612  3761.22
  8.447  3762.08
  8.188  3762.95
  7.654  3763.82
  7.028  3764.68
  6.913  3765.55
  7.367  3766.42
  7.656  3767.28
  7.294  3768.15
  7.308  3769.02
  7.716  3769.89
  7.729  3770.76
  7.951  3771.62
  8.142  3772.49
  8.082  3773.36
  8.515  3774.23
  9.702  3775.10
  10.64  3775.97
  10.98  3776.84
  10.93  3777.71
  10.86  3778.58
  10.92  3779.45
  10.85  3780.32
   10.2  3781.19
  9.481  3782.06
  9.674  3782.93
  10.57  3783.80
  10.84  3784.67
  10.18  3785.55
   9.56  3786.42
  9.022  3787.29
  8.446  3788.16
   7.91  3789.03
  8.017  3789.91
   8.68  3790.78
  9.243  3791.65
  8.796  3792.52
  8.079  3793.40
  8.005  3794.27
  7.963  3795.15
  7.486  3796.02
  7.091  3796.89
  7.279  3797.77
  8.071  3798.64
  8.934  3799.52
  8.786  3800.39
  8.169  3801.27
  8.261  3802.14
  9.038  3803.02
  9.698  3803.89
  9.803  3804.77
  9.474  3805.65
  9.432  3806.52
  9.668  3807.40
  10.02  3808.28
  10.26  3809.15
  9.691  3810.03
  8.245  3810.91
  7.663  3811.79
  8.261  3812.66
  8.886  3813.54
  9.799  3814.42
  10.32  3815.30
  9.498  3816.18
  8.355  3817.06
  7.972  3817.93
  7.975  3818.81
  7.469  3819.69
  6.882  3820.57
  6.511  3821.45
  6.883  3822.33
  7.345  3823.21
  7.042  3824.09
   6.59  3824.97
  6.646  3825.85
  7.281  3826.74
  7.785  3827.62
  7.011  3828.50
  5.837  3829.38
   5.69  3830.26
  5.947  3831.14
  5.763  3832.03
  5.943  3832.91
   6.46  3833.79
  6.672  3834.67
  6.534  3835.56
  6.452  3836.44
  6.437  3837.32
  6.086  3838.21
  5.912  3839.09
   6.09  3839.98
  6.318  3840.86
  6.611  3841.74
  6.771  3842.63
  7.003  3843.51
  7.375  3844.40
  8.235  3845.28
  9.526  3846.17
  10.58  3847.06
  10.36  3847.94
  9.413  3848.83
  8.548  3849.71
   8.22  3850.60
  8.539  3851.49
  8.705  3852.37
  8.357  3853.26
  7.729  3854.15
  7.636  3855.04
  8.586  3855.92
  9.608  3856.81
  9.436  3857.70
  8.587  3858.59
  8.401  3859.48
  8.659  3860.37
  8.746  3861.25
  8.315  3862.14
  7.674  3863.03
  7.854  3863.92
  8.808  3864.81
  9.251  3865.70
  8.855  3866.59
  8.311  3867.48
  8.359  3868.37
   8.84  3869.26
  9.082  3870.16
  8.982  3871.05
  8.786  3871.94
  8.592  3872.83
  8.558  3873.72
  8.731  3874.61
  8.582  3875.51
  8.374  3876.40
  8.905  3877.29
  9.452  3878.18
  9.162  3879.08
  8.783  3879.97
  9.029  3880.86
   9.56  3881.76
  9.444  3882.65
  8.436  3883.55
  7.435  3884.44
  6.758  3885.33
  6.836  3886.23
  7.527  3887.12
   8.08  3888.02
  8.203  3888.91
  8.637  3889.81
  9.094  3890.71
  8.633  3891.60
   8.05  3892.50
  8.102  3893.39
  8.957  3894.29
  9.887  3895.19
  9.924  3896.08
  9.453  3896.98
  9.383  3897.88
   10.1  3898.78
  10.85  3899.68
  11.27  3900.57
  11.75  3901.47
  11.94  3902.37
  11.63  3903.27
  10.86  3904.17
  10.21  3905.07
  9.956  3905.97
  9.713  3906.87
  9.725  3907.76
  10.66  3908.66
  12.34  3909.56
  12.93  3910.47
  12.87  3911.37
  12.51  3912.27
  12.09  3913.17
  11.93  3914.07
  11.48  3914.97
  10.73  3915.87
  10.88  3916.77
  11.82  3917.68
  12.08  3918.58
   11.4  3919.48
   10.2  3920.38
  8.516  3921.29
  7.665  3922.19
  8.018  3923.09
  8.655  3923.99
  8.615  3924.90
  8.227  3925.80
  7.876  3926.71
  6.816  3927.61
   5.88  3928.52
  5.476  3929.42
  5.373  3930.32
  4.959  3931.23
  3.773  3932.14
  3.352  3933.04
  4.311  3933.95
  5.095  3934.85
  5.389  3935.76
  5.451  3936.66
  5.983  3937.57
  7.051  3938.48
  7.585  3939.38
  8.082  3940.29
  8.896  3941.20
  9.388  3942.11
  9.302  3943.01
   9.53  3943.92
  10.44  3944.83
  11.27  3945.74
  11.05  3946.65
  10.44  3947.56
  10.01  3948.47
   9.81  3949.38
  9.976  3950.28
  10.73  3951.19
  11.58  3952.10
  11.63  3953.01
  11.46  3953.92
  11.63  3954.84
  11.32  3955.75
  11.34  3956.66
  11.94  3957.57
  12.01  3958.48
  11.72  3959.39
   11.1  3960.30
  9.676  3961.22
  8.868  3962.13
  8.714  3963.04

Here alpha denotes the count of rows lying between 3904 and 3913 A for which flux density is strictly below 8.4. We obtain 0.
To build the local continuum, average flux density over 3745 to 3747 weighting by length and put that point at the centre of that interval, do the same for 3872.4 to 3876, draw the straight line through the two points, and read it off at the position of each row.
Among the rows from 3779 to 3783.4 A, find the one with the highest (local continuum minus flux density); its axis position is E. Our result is 3782.06 A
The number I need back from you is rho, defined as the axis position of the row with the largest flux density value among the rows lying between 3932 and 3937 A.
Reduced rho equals 3936.66 A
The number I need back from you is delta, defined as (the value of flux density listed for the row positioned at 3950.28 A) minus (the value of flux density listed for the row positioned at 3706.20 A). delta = 3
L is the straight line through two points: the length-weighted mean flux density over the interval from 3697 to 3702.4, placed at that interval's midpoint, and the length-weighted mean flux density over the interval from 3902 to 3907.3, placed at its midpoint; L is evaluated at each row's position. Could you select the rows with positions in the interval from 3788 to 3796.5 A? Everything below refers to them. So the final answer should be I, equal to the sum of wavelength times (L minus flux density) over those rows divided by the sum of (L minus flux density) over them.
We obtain 3792.6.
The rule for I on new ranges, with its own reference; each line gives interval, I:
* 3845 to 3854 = 3850.3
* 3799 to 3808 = 3800.9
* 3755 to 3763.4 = 3758.6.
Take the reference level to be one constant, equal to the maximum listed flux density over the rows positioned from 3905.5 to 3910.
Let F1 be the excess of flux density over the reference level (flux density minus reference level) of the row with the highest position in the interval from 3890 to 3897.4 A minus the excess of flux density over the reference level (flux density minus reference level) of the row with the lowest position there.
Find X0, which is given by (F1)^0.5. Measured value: 0.60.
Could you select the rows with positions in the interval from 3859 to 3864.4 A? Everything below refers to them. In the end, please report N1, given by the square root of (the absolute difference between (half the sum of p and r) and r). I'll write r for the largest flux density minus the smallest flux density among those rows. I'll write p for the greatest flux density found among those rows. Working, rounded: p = 8.746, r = 1.1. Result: 1.96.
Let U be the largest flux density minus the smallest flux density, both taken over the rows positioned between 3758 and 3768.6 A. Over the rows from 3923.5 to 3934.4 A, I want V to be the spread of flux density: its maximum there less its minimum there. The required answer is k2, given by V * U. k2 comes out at 11.8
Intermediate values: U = 2.22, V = 5.3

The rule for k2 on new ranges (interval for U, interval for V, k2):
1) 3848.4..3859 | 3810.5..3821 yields 6.8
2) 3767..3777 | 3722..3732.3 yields 5.0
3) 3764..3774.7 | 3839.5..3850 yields 7.2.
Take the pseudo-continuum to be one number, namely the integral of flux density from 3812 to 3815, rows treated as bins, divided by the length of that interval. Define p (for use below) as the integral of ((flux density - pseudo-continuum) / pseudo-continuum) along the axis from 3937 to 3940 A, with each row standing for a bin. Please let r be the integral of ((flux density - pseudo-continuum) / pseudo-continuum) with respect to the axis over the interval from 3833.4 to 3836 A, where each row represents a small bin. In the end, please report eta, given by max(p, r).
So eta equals -0.7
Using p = -0.69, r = -0.7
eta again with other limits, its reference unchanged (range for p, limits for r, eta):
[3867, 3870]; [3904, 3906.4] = 0.4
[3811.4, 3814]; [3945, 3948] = 0.6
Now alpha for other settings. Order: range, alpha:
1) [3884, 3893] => 7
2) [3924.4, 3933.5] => 9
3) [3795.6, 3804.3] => 6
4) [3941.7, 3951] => 0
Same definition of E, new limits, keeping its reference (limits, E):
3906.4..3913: 3907.76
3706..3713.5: 3707.05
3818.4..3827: 3821.45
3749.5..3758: 3749.98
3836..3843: 3839.09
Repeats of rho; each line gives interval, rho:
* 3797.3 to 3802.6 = 3799.52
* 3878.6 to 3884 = 3881.76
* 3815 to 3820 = 3815.30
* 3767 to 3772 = 3771.62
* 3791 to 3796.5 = 3791.65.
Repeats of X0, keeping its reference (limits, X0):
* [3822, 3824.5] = 0.40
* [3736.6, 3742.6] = 0.77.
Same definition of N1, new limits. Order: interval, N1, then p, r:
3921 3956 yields 1.29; 11.63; 8.3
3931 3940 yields 1.29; 7.585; 4.2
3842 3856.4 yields 1.84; 10.58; 3.8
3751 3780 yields 1.83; 10.98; 4.3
